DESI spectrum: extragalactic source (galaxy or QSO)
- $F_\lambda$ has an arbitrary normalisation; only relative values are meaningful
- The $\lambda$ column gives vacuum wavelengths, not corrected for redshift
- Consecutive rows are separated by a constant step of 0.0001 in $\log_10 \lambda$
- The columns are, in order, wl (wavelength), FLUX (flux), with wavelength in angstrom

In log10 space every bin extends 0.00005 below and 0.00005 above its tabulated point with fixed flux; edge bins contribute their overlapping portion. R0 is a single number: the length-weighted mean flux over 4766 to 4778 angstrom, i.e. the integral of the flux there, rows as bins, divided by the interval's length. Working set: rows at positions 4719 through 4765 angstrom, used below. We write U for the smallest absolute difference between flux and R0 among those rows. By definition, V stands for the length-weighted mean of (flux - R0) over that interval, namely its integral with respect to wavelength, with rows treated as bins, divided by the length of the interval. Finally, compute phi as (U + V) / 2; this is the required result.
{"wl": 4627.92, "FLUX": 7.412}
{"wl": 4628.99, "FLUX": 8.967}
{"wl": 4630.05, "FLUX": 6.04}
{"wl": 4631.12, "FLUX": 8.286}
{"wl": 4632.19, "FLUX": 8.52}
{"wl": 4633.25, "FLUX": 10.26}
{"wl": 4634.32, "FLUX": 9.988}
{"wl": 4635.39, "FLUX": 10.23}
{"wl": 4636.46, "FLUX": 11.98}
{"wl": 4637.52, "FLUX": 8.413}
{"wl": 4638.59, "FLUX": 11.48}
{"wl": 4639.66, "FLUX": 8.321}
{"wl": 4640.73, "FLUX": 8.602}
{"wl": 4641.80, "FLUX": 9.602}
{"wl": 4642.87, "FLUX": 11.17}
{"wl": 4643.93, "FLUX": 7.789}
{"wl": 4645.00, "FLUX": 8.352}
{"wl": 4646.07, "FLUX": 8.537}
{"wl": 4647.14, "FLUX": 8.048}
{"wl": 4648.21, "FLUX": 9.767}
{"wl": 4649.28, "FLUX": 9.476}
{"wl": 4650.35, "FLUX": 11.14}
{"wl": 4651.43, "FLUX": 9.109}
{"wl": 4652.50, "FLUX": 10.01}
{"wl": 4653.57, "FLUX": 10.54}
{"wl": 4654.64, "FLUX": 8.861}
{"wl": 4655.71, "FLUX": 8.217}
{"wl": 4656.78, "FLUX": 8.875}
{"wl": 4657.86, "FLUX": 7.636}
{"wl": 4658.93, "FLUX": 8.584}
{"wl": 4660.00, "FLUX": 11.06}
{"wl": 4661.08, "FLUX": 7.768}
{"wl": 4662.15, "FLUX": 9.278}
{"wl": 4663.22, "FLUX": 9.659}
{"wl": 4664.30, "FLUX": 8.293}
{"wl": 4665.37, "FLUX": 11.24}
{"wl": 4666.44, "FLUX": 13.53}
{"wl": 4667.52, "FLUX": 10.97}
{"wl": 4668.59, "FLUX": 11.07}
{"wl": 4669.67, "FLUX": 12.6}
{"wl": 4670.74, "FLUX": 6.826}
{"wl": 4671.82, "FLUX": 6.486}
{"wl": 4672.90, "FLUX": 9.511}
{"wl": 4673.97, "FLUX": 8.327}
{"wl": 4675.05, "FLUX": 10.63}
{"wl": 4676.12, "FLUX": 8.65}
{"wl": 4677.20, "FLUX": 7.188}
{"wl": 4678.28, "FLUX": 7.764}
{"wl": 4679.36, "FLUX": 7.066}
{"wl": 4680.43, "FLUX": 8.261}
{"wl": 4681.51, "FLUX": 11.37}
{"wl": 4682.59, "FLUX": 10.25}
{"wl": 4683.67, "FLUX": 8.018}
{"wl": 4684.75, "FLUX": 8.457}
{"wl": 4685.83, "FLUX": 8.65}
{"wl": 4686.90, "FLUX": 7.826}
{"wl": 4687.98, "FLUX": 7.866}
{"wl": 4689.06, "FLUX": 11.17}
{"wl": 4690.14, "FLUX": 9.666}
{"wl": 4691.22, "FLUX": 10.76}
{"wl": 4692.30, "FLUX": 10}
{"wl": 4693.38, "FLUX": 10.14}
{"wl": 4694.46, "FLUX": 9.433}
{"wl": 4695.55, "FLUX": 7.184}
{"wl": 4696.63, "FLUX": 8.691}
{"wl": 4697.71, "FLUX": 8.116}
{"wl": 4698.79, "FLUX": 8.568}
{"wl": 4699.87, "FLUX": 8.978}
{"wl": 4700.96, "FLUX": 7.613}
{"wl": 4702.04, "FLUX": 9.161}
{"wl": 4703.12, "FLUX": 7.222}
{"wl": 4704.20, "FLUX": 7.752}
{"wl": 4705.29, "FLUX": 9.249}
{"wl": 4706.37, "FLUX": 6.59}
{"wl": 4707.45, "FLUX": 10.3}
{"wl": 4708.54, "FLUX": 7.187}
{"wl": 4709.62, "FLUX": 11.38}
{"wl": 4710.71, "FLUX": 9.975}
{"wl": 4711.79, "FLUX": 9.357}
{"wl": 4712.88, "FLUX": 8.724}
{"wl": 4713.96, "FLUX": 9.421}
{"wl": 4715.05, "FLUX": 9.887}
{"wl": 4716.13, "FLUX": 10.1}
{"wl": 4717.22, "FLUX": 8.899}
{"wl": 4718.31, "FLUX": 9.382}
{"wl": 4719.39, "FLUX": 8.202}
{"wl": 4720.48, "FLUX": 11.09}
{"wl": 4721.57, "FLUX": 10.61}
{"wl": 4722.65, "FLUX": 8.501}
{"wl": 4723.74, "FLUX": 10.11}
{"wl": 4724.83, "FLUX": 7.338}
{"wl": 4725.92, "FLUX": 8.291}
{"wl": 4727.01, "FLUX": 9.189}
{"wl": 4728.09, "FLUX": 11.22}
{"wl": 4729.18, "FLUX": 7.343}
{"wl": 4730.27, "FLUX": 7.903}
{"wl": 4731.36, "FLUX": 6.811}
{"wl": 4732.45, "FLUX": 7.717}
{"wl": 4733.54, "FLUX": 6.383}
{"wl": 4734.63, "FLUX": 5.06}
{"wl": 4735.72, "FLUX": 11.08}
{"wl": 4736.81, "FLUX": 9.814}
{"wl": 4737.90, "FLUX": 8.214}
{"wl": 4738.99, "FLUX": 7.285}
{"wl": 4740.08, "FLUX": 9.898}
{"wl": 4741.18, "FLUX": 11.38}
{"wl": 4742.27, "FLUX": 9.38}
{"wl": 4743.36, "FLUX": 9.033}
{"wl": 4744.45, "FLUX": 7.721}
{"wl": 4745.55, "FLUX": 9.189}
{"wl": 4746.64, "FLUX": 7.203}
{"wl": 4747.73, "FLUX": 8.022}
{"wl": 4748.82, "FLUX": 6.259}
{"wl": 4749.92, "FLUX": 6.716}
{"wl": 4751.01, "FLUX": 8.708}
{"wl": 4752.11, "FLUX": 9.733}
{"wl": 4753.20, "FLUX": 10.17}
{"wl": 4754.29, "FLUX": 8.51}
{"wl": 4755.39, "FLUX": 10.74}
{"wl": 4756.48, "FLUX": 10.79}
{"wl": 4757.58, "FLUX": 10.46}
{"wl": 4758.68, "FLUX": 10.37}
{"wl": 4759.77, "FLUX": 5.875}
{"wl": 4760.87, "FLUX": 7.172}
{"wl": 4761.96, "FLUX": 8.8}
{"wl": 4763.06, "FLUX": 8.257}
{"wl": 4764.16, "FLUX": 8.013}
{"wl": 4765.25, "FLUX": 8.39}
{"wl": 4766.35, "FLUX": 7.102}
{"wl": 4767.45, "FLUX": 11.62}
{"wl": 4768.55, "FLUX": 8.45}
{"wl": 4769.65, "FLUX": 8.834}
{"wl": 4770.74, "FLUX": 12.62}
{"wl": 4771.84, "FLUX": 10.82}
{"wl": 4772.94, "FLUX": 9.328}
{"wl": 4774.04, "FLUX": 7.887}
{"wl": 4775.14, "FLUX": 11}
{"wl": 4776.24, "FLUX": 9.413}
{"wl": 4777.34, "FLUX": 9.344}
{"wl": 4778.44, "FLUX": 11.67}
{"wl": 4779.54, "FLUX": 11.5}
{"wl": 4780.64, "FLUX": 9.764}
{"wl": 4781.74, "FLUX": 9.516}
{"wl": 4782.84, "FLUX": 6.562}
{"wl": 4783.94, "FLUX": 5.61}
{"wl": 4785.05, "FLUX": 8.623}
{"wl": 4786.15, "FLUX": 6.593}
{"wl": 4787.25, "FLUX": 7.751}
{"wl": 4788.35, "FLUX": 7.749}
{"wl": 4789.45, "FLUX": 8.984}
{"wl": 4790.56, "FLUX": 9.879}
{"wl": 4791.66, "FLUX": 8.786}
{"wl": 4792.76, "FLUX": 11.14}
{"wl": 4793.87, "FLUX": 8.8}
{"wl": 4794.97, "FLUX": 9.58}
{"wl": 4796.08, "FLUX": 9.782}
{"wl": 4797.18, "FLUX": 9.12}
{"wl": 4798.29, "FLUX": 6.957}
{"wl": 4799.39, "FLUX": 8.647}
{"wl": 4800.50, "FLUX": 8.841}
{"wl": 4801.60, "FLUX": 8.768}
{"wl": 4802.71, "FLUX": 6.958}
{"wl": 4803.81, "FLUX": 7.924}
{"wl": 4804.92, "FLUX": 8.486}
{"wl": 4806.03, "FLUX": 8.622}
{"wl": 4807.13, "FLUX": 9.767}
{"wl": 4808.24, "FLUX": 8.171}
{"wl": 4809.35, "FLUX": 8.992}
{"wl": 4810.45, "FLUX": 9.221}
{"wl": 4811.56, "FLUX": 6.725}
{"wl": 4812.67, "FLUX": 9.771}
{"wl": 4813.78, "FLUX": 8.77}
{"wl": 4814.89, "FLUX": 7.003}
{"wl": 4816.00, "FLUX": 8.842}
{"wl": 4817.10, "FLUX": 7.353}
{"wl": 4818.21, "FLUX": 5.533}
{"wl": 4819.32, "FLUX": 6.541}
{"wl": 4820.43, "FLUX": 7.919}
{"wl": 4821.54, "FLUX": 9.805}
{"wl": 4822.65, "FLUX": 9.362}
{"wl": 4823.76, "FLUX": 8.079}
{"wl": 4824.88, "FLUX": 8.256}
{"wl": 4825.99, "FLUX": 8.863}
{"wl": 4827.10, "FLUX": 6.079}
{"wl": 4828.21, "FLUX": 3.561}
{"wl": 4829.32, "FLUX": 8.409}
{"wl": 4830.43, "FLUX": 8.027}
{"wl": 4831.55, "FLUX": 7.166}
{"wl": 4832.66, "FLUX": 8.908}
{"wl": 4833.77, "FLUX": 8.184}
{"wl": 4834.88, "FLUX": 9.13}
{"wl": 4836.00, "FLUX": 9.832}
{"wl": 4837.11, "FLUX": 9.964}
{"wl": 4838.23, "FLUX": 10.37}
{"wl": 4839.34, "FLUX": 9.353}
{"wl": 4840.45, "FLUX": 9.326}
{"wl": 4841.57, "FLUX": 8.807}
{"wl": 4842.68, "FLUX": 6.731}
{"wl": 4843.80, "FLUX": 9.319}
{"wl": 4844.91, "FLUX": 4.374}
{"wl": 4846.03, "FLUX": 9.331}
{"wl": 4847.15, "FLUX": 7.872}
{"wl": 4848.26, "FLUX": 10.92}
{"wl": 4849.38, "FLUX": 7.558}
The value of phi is -0.5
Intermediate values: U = 0.00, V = -1.05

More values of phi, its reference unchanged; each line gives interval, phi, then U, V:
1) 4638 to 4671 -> -0.1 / 0.03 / -0.15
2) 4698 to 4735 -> -0.4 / 0.15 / -1.03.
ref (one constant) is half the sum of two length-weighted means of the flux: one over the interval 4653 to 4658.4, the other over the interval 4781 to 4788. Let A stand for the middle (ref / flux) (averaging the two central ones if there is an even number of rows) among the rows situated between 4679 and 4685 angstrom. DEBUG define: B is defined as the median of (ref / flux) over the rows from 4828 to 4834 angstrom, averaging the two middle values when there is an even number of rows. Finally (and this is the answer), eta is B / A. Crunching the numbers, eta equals 1.03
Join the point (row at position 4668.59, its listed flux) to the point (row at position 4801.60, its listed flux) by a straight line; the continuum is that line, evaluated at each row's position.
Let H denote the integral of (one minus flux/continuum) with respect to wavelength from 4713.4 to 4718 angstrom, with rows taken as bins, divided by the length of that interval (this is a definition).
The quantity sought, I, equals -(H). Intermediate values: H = 0.1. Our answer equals -0.07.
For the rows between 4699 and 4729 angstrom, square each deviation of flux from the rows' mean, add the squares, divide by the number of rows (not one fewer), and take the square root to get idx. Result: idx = 1.3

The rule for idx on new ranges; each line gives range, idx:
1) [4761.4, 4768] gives 1.4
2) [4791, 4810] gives 1.0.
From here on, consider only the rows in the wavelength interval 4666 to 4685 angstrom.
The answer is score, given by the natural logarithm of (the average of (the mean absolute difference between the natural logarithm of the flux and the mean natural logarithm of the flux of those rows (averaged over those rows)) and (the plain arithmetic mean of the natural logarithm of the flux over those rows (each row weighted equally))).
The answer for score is 0.18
